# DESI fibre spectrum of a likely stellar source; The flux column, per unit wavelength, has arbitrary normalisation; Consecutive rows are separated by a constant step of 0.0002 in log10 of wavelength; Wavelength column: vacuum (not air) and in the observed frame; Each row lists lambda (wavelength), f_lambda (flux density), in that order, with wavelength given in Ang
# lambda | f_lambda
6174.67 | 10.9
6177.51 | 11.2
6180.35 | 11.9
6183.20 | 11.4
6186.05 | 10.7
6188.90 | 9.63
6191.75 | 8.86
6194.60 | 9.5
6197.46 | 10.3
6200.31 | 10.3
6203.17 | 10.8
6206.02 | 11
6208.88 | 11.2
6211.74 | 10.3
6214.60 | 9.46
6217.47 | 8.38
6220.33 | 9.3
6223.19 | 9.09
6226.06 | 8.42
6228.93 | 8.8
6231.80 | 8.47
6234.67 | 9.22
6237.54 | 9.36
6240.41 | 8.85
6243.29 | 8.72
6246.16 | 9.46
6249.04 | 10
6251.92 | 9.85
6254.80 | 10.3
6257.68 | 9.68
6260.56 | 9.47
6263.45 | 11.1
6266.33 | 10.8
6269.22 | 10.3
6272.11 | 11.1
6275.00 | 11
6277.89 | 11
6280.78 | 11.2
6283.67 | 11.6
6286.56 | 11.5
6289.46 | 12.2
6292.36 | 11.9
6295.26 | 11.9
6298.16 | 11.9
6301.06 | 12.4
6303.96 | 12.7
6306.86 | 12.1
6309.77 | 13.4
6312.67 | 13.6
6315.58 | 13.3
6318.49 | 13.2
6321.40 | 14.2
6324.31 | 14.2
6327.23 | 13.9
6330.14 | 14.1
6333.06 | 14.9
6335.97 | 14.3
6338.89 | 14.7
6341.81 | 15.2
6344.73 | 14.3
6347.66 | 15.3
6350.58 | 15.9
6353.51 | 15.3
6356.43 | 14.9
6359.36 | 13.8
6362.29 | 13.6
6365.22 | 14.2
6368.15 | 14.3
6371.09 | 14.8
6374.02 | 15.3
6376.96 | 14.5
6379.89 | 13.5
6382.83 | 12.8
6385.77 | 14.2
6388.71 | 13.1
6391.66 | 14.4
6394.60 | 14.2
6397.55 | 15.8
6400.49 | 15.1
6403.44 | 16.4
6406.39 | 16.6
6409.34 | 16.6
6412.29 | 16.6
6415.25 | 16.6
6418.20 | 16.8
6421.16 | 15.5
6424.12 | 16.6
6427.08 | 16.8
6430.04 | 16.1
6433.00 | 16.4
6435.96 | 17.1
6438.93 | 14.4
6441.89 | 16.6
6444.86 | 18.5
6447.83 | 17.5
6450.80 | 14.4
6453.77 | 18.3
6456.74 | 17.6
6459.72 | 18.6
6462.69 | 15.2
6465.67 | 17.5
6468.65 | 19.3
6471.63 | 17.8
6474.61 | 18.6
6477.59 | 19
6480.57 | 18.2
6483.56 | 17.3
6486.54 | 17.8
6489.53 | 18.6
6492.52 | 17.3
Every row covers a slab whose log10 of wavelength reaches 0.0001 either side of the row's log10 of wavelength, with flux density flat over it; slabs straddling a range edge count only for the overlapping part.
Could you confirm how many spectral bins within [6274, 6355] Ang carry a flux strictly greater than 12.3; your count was 18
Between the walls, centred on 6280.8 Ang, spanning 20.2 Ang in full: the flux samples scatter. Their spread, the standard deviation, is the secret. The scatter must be 0.4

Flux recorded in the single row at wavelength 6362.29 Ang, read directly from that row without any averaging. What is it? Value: 13.6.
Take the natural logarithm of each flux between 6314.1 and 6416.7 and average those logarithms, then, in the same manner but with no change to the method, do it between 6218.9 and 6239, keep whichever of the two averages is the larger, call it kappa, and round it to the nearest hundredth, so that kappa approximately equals 2.68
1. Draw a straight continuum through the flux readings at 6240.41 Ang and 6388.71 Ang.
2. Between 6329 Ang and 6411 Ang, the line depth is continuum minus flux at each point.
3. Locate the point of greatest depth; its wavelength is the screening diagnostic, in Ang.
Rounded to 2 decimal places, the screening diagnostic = 6382.83 Ang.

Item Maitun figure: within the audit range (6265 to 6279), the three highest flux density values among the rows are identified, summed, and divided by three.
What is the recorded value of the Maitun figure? 11.0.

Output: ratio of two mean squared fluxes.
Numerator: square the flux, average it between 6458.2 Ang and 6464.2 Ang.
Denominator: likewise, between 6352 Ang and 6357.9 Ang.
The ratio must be 1.3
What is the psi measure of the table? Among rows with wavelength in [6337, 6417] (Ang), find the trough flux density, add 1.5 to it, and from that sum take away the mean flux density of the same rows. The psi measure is -0.59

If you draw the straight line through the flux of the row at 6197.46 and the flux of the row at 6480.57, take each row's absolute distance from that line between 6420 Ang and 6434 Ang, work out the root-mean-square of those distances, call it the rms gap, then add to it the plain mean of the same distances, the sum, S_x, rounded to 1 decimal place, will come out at 1.1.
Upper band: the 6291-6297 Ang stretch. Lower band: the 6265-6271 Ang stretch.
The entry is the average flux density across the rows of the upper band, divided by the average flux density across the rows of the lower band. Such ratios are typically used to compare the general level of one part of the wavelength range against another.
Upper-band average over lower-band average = 1.13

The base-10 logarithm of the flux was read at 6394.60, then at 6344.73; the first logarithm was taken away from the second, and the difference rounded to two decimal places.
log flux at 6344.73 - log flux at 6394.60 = 0.00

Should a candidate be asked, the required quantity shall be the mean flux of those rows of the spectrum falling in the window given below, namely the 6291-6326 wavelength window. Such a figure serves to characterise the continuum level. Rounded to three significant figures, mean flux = 12.9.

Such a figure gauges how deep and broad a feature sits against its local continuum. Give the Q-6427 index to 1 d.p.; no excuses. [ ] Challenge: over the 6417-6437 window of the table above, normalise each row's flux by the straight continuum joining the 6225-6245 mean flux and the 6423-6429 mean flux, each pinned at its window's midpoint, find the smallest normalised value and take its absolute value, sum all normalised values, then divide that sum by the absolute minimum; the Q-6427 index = 7.3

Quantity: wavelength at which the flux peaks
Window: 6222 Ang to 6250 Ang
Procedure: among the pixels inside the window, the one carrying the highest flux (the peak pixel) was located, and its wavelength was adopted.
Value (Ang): 6249.04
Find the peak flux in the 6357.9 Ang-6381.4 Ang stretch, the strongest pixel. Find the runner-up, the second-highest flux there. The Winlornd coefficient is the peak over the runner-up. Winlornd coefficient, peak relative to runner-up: 1.034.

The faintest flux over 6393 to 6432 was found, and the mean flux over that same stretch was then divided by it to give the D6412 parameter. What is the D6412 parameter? 1.136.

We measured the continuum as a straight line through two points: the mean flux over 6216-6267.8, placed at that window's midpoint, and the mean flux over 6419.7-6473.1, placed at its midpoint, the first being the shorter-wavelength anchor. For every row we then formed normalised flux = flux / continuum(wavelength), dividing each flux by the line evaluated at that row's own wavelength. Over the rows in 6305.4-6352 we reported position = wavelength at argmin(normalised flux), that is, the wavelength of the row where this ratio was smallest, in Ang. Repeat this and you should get 6306.86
